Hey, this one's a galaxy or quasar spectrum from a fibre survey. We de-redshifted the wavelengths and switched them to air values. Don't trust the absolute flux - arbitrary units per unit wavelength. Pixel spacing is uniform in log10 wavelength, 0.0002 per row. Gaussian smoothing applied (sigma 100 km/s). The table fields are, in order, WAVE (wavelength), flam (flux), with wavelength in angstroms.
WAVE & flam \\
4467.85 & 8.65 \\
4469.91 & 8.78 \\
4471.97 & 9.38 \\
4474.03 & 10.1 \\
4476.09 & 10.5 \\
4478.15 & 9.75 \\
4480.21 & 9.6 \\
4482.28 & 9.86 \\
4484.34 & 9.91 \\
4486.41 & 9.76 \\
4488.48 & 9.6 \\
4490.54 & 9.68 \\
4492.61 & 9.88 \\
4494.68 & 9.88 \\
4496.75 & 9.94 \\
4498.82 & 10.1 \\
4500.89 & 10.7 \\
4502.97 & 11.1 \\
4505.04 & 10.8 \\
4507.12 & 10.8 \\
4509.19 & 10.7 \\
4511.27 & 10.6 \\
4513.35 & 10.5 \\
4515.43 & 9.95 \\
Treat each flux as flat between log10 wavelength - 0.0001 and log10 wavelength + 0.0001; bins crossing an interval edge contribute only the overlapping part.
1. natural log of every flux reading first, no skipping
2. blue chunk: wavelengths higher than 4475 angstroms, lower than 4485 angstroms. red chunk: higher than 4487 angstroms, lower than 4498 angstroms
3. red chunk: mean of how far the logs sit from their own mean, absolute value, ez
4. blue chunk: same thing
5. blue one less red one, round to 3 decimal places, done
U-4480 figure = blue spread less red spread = 0.010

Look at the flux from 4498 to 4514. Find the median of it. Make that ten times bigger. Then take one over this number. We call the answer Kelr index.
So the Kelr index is 0.0093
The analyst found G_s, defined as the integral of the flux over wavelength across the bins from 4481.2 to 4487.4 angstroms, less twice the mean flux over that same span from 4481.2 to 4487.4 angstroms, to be 41.3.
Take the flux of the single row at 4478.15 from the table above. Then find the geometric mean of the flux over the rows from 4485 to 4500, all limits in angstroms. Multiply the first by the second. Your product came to 96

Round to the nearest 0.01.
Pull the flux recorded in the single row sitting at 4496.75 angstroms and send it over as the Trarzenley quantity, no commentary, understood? 9.94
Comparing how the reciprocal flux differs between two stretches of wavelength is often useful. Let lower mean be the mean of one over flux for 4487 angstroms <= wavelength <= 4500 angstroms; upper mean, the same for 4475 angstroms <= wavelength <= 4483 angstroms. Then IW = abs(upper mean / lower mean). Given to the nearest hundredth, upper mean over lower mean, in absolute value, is 0.99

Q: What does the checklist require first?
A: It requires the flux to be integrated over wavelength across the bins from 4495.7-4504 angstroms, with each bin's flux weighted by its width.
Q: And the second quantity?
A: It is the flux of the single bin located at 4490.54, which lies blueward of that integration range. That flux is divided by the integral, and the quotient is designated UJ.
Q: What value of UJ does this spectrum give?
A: 0.112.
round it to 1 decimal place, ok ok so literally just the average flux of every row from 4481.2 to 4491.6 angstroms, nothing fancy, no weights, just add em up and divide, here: 9.8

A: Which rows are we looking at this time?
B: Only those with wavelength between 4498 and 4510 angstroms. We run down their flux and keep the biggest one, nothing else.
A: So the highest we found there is 11.1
